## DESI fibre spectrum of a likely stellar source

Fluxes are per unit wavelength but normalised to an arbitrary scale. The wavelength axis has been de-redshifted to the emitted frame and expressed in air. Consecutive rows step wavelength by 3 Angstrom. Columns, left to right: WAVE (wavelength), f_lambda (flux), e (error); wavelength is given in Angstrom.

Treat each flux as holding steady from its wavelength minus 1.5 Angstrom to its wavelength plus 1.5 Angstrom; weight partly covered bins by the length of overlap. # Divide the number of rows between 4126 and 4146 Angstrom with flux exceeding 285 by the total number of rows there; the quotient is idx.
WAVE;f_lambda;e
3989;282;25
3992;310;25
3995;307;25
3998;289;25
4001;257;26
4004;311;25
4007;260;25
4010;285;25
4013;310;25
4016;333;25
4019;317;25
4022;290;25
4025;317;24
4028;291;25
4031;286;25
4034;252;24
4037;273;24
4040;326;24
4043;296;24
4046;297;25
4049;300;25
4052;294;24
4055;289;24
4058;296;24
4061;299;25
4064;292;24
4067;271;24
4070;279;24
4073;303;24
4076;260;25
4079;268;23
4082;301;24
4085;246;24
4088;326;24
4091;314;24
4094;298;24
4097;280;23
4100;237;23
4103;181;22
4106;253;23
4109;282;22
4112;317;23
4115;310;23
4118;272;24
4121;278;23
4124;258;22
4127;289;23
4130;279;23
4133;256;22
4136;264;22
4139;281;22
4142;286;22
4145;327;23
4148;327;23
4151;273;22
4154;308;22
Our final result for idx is 0.4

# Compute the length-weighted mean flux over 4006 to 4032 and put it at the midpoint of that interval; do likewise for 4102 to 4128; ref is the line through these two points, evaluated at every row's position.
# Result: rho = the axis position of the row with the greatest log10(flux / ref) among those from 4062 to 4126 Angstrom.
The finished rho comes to 4088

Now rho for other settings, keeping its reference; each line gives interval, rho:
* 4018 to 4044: 4040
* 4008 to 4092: 4088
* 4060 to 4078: 4073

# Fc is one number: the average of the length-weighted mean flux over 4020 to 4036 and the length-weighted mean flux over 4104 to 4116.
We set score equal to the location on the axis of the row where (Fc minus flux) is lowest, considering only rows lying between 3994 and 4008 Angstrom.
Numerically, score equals 4004 Angstrom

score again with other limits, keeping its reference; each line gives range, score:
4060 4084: 4073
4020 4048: 4040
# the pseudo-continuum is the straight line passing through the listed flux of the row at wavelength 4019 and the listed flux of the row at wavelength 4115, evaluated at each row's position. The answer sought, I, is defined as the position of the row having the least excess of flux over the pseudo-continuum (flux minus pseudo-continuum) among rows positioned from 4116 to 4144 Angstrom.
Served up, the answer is 4133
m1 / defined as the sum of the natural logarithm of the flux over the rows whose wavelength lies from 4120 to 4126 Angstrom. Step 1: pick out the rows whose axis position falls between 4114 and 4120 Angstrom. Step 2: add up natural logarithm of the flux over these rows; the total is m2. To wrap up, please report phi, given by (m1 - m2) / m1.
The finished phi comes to -0.014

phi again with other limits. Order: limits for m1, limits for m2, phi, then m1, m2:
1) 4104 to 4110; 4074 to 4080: 0.002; 11.2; 11.2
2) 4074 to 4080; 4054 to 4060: -0.018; 11.2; 11.4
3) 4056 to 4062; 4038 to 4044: -0.008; 11.4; 11.5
